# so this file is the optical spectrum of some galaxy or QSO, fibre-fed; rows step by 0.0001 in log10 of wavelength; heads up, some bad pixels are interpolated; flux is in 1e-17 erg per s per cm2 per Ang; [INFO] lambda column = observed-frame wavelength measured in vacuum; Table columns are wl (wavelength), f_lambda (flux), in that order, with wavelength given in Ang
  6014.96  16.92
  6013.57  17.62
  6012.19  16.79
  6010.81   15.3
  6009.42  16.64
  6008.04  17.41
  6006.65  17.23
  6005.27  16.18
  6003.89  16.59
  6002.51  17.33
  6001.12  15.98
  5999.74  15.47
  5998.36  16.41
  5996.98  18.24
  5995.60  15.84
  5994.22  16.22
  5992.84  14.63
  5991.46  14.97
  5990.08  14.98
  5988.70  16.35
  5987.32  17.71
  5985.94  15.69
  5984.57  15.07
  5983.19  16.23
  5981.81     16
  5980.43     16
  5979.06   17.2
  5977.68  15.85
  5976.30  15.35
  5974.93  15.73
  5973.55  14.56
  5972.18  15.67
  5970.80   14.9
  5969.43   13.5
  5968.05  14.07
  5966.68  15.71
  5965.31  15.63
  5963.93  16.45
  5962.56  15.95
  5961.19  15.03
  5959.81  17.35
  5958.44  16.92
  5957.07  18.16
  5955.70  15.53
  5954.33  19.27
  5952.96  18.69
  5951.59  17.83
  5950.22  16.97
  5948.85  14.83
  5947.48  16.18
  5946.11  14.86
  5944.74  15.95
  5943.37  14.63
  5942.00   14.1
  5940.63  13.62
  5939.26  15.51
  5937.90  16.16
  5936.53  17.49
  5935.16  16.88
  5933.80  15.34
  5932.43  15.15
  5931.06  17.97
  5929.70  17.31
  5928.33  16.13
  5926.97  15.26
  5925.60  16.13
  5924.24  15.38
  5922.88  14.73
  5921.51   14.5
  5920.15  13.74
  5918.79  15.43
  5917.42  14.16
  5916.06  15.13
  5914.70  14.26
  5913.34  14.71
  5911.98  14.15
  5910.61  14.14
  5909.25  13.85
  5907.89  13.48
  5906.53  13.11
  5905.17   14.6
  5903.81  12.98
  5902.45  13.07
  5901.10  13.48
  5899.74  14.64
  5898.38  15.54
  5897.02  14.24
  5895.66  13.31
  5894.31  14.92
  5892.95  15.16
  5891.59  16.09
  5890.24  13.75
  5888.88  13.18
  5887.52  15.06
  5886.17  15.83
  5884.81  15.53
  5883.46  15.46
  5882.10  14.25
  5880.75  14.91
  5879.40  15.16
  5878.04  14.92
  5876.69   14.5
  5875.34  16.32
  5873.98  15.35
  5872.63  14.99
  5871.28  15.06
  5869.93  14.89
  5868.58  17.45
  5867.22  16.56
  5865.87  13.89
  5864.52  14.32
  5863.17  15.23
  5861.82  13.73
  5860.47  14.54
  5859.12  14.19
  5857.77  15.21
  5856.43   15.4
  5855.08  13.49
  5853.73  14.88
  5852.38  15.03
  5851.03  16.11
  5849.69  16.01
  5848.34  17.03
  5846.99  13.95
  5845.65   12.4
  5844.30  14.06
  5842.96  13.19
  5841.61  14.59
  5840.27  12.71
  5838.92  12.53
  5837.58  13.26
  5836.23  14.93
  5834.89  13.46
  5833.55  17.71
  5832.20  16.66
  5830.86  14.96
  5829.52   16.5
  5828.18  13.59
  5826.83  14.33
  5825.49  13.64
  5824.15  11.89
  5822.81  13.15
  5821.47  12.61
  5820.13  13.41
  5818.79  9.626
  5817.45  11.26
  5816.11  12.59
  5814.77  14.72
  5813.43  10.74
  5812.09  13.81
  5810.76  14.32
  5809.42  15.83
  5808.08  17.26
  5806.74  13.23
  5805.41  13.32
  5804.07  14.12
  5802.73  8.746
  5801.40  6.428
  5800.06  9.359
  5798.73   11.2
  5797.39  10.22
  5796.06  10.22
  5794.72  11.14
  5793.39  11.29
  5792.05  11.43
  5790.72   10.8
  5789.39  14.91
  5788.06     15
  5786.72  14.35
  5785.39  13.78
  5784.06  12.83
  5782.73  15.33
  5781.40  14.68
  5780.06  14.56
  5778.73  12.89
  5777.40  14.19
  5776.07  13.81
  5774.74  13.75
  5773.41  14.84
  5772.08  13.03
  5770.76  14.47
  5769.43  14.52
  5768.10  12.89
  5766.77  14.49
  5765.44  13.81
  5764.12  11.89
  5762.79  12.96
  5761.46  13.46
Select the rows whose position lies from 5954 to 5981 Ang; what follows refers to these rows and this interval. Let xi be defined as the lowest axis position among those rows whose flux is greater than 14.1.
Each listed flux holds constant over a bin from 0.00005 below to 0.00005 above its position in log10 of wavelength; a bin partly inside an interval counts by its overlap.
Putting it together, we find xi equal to 5954.33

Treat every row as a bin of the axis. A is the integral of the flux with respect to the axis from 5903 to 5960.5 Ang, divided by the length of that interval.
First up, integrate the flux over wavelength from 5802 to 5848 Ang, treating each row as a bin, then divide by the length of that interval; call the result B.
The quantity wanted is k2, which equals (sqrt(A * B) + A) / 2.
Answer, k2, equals 15.0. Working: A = 15.5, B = 13.6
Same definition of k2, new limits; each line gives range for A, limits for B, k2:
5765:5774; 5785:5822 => 13.6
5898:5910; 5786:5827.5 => 13.5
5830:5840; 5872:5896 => 14.8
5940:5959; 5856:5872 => 15.9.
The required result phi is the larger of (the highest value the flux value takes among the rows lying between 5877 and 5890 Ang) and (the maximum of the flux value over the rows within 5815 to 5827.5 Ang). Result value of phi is 15.8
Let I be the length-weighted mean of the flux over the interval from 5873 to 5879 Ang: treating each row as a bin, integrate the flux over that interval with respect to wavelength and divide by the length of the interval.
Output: 15.2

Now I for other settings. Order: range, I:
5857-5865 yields 14.6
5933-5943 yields 15.5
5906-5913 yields 13.8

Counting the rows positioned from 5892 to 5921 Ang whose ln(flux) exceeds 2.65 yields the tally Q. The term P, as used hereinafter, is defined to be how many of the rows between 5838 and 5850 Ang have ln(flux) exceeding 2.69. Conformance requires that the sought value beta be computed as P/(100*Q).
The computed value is 0.002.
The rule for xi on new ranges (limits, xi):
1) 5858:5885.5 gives 5859.12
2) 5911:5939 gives 5911.98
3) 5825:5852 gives 5826.83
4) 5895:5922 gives 5897.02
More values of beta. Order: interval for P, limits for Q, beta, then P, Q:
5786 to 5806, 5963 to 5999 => 0.001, 2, 24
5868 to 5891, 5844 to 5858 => 0.019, 13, 7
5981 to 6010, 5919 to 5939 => 0.015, 20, 13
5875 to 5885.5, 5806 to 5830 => 0.010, 6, 6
